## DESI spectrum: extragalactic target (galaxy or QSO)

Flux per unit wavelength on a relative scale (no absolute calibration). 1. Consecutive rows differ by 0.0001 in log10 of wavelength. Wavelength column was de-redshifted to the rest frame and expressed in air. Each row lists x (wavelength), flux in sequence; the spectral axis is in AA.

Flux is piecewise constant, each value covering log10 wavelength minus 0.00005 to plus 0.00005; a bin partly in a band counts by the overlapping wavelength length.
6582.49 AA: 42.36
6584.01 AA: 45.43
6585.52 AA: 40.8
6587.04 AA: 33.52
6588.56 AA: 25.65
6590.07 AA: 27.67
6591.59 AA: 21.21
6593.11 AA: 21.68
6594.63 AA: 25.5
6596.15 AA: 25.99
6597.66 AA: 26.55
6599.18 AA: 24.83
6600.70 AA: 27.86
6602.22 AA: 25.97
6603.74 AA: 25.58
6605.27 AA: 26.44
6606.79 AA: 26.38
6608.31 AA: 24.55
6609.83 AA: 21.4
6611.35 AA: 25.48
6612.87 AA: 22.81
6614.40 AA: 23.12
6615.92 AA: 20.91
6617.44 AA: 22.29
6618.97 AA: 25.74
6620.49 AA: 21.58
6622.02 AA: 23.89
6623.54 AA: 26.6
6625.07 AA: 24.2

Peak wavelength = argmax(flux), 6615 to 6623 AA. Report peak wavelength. 6618.97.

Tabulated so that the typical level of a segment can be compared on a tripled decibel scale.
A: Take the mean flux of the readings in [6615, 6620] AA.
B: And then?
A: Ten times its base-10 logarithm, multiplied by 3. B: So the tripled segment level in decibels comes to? 40.8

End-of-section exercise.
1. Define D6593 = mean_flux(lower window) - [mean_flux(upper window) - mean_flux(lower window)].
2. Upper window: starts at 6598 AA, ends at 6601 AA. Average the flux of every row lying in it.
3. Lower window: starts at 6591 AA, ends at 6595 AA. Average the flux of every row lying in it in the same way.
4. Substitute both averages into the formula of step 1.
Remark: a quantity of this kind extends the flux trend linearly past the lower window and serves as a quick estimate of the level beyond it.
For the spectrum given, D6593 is 19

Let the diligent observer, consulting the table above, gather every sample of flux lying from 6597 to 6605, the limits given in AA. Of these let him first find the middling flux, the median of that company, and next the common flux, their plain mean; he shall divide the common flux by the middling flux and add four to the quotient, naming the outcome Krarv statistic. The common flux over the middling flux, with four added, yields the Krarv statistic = 5.01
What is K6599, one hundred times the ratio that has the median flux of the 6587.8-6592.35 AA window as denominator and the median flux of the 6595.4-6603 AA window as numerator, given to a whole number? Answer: 101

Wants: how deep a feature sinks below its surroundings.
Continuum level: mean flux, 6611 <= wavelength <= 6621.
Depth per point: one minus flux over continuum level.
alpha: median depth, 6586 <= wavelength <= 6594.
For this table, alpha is -0.11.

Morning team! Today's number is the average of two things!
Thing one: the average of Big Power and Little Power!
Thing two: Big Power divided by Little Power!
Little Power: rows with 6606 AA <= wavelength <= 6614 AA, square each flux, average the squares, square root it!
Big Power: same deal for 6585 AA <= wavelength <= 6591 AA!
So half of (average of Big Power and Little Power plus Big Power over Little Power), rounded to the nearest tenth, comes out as 14.8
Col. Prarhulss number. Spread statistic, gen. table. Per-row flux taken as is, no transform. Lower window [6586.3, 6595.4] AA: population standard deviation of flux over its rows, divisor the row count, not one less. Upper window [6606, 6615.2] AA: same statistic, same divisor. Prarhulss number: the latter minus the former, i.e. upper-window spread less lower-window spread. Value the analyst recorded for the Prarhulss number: -2.4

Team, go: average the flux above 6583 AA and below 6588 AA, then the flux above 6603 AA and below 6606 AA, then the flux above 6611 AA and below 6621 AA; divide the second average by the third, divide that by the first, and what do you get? 0.028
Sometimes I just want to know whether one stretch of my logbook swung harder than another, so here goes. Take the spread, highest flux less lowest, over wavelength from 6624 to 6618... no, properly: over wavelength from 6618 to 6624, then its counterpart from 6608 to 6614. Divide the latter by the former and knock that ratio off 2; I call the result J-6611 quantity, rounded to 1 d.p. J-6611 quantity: 1.2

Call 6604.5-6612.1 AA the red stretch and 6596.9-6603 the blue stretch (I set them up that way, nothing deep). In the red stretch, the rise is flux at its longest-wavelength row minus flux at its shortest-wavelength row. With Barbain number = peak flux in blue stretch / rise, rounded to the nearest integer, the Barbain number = -29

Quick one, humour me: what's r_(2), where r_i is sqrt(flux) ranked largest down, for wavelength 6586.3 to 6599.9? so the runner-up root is 5.26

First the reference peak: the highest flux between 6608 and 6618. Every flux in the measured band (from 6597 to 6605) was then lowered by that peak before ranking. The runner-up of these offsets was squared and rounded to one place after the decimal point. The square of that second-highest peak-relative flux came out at 1.1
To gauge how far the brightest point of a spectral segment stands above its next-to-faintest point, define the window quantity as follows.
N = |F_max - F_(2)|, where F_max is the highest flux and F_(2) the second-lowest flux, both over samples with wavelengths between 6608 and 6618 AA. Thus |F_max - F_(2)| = 4.1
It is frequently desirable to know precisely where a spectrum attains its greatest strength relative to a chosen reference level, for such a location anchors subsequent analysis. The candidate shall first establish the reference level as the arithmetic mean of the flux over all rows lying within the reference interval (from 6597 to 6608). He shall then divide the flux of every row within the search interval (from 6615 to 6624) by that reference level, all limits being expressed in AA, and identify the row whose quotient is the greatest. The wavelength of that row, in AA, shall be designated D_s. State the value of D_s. 6623.54 AA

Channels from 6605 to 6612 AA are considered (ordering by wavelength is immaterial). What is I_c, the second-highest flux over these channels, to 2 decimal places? 26.38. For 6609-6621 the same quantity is 25.48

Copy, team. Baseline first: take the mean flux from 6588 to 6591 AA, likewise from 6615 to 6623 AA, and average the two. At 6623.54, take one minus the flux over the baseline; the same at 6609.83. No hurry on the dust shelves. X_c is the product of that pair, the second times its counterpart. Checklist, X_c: -0.010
